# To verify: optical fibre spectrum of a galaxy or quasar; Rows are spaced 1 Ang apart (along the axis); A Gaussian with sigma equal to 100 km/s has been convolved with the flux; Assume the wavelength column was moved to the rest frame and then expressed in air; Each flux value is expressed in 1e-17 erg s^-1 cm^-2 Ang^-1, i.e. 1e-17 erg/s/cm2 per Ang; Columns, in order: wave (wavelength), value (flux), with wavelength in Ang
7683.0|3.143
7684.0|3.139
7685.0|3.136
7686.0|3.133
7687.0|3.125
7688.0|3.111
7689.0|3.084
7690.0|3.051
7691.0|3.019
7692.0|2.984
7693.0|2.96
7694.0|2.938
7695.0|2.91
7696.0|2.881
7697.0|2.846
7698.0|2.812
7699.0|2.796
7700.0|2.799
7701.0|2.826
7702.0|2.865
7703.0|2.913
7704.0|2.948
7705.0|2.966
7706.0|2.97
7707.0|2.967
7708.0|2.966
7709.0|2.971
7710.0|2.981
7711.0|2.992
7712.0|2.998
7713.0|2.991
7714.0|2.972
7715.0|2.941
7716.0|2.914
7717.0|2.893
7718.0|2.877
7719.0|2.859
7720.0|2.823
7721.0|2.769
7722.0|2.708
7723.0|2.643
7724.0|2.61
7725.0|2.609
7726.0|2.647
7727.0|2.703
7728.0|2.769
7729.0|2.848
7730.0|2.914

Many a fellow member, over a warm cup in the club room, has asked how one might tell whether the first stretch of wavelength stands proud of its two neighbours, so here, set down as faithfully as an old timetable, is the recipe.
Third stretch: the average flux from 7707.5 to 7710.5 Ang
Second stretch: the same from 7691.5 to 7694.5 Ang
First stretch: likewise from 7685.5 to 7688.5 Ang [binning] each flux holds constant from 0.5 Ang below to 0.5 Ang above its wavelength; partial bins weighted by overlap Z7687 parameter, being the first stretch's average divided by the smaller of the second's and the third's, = 1.05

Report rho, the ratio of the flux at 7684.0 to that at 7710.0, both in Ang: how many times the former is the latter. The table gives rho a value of 1.05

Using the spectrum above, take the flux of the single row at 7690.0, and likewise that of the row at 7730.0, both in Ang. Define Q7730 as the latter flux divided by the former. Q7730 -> 0.955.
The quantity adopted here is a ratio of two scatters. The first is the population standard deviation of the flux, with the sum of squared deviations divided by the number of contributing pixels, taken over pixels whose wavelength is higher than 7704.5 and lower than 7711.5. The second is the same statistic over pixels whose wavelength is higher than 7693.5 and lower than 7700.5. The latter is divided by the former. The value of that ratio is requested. 5.8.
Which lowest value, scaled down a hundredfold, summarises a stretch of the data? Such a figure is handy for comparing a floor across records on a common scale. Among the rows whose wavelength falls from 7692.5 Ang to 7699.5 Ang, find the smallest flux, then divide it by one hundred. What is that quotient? 0.0280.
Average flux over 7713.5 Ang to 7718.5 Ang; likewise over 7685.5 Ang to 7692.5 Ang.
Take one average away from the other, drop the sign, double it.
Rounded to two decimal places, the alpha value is 0.31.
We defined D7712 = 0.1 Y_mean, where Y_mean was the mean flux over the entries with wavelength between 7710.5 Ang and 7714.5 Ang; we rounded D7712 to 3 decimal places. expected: 0.299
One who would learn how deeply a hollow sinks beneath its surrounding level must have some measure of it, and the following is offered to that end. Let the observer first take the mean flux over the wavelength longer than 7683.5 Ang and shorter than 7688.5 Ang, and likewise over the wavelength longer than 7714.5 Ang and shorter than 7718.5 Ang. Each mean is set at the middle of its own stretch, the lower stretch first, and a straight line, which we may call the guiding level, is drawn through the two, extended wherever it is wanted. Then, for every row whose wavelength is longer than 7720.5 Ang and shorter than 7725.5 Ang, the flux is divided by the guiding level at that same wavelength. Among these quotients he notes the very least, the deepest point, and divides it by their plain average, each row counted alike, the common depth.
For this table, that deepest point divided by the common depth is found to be 0.981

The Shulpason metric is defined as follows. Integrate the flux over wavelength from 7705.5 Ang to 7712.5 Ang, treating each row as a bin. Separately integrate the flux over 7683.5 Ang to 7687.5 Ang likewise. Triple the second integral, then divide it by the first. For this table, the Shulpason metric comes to 1.8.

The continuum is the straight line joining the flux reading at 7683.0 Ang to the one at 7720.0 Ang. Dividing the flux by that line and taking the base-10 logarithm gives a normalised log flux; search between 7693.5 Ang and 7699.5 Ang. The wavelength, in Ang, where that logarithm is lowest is 7699.0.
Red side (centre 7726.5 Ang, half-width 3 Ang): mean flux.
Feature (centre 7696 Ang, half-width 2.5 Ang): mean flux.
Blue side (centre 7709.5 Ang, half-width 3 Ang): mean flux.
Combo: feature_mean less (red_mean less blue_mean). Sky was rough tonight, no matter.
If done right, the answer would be 3.16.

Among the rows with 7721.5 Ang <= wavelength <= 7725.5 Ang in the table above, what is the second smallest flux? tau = 2.61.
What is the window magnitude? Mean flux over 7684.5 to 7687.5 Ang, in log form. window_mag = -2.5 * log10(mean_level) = -1.24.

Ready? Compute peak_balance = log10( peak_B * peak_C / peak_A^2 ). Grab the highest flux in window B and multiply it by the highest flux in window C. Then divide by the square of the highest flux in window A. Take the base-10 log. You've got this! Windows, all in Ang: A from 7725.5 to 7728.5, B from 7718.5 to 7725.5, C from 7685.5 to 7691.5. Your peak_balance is 0.07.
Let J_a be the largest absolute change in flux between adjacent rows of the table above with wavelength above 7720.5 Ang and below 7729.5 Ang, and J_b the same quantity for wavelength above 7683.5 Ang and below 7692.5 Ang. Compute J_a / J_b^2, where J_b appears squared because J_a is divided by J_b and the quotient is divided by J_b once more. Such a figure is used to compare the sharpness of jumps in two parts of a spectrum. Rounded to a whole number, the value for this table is 64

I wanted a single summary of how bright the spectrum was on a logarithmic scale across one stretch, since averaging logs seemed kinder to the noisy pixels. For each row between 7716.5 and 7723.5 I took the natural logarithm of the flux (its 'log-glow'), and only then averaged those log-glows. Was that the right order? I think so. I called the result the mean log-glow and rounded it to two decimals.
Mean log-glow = 1.03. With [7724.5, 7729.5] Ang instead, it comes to 1.00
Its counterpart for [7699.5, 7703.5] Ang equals 1.05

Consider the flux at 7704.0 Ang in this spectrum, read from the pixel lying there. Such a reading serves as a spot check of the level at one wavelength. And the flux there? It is 2.948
